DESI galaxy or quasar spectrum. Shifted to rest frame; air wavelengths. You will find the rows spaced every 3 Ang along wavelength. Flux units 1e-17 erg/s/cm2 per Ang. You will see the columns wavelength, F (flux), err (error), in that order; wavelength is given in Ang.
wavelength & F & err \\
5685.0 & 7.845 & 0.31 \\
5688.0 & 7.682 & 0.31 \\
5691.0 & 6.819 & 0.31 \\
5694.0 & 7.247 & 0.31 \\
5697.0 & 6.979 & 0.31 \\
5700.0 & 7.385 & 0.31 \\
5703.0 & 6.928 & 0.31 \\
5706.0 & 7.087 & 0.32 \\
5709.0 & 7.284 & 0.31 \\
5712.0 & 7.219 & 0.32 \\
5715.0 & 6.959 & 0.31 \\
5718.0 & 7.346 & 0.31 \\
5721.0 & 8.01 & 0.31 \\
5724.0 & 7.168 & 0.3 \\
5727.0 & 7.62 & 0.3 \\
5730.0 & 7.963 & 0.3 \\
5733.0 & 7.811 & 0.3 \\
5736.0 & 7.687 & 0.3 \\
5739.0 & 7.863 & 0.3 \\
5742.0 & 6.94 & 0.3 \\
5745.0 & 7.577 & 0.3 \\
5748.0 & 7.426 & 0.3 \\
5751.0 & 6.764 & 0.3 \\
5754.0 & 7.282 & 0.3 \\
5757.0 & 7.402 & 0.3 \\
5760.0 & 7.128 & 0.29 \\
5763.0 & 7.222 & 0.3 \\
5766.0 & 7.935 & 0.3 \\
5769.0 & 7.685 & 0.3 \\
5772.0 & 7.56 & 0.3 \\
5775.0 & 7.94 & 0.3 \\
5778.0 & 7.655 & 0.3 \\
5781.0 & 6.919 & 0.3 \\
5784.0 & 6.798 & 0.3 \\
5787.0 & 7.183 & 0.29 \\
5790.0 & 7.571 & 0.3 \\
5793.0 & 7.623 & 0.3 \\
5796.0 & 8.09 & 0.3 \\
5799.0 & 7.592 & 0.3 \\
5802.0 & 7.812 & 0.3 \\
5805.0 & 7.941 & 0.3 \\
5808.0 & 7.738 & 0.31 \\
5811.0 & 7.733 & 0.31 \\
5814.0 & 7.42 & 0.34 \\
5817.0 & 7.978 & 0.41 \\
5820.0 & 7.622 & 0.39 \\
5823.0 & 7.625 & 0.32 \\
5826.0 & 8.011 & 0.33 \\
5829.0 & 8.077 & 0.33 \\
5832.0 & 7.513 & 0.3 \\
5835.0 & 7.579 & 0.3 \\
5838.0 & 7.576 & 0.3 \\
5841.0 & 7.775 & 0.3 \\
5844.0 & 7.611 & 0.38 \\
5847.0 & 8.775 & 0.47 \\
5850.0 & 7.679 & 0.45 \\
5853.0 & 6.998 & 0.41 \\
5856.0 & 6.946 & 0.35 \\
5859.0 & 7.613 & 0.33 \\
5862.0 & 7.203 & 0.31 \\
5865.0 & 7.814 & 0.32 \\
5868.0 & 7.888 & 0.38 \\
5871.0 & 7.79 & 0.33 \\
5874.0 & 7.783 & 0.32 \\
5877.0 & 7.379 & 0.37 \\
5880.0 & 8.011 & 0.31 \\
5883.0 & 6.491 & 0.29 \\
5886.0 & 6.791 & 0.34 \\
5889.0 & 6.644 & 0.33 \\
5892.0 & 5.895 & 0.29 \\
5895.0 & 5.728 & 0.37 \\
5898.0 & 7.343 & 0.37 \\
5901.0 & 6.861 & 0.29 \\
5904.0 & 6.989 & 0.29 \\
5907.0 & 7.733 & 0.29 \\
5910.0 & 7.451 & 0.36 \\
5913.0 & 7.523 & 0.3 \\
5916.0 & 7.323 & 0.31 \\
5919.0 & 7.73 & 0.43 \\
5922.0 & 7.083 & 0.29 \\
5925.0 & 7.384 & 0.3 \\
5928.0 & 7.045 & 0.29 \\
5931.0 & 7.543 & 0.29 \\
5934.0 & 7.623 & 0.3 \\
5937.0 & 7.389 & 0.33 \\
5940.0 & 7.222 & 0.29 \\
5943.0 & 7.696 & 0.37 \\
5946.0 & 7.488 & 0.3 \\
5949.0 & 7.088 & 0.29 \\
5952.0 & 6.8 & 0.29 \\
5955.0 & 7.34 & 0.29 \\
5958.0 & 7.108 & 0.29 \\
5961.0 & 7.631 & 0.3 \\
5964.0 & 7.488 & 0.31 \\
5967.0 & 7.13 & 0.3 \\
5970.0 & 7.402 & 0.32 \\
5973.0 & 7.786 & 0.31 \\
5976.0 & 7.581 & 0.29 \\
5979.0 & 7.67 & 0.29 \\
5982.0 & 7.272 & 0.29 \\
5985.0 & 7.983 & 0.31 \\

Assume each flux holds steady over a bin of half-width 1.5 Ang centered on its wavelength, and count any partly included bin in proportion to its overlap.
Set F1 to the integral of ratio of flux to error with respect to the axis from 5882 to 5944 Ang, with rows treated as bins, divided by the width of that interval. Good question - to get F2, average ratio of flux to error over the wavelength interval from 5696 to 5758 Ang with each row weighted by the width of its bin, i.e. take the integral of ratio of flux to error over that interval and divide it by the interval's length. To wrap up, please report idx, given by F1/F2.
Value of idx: 0.932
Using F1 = 22.5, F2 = 24.2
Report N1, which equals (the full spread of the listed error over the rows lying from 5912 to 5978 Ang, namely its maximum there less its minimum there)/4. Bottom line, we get 0.035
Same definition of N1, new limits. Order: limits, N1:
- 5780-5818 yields 0.030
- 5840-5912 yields 0.045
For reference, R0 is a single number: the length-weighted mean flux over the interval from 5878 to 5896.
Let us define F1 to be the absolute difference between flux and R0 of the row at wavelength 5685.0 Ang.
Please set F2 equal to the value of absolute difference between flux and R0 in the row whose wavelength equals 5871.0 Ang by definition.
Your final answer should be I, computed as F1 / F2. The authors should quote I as 1.0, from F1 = 1.21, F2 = 1.2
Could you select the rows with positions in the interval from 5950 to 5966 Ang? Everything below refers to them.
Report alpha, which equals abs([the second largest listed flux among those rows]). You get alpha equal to 7.49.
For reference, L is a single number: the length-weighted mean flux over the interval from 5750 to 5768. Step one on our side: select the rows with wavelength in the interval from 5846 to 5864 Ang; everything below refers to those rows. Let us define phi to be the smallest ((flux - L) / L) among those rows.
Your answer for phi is -0.050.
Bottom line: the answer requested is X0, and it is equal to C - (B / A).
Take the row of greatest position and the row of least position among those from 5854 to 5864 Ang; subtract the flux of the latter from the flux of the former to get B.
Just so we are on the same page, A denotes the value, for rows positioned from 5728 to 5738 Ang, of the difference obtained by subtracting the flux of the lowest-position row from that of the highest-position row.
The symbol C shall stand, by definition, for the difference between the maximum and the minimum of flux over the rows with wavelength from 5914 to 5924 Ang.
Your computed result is 1.6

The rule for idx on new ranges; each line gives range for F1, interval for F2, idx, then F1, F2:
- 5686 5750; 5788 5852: 1.022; 24.1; 23.6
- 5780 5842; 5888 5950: 1.064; 24.3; 22.9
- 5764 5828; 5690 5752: 1.019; 24.5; 24.0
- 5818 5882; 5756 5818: 0.905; 22.4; 24.8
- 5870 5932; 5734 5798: 0.903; 22.5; 24.9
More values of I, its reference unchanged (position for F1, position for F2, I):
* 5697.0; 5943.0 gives 0.3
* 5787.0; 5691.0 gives 3.0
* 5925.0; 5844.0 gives 0.8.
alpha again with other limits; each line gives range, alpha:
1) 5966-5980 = 7.67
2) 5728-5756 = 7.86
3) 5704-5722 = 7.35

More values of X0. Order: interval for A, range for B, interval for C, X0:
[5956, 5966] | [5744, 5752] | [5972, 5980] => 2.3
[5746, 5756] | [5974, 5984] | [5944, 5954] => -1.5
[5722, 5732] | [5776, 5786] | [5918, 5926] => 1.7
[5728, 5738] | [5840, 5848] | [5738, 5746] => 4.5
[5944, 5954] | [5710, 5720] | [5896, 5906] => 0.7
